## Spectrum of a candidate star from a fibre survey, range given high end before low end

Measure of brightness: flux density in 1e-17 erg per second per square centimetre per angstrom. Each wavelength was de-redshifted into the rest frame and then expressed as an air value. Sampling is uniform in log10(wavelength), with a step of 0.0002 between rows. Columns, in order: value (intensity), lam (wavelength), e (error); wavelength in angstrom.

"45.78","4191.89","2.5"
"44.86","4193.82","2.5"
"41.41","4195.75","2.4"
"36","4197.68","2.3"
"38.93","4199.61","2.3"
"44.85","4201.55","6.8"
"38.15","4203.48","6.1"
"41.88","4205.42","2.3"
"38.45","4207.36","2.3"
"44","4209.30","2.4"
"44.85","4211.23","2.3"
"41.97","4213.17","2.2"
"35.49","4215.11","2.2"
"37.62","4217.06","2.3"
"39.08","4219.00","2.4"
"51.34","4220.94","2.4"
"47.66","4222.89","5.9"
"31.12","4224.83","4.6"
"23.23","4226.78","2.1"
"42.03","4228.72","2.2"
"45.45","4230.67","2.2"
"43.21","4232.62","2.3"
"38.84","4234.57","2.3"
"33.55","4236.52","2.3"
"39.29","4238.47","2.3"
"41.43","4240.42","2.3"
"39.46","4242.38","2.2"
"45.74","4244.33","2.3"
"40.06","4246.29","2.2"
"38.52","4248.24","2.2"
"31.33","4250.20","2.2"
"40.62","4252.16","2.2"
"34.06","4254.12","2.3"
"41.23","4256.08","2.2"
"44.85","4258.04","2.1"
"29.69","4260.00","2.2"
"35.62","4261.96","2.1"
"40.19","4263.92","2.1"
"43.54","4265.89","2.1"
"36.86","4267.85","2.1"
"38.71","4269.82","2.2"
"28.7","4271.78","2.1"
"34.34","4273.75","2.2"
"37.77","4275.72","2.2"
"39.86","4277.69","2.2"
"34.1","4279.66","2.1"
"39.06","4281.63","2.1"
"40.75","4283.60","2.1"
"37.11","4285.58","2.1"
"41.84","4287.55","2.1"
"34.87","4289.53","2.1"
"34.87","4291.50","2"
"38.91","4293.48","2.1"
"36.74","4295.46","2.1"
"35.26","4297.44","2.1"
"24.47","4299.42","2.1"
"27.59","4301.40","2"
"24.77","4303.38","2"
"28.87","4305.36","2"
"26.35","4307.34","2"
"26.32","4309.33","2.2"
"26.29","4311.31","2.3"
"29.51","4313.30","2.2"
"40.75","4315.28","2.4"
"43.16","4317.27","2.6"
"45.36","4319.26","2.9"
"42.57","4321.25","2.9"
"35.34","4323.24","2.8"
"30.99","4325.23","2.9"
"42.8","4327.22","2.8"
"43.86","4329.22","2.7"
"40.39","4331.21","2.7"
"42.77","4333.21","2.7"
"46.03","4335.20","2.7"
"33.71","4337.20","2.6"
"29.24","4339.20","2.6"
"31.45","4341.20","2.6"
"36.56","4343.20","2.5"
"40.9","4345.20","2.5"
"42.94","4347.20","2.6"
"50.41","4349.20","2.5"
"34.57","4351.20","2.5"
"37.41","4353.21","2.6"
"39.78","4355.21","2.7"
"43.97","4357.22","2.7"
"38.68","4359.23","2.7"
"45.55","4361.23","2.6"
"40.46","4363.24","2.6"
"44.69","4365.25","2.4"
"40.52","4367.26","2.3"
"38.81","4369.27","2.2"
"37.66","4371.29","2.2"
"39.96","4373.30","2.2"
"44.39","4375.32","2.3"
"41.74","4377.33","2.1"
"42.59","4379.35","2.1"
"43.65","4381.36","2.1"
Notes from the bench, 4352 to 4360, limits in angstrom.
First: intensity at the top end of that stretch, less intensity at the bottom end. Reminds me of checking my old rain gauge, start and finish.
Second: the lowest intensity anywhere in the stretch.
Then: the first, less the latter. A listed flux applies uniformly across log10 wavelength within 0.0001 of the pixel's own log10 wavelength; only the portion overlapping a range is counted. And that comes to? -36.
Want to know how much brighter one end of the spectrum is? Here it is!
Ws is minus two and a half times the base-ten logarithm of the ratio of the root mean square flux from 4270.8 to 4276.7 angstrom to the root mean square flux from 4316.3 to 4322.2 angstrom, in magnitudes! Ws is 0.28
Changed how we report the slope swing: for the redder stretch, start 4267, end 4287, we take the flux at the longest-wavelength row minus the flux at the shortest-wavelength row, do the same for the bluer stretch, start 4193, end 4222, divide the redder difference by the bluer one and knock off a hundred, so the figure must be -100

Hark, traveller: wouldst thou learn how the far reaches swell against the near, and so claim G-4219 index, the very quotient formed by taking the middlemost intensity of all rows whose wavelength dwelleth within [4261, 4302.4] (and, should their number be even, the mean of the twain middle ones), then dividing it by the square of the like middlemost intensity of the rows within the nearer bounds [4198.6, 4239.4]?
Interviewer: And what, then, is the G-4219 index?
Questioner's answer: 0.0239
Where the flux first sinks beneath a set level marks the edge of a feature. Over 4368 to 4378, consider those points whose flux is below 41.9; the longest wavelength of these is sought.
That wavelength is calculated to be 4377.33 angstrom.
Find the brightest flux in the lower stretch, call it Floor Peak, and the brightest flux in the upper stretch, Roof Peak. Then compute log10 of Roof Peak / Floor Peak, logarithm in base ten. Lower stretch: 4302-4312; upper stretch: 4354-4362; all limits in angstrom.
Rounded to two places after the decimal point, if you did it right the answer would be 0.20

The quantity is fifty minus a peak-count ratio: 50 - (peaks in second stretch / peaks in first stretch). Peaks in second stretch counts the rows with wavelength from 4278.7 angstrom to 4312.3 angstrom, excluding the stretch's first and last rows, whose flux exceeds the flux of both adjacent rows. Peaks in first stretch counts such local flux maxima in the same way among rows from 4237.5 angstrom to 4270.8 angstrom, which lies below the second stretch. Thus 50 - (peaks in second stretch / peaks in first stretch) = 49.0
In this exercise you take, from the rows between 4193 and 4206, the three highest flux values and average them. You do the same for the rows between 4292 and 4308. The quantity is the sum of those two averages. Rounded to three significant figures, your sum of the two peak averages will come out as 80.8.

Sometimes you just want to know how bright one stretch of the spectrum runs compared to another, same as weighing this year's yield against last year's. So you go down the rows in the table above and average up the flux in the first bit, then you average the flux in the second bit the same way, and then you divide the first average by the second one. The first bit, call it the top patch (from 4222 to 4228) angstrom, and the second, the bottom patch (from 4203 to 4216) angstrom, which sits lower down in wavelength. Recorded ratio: 0.84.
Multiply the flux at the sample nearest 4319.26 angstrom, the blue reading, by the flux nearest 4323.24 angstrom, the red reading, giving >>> 1603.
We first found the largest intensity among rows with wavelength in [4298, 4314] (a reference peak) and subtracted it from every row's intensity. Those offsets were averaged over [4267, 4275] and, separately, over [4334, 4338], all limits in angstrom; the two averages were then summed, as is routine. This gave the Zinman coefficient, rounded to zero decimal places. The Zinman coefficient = 16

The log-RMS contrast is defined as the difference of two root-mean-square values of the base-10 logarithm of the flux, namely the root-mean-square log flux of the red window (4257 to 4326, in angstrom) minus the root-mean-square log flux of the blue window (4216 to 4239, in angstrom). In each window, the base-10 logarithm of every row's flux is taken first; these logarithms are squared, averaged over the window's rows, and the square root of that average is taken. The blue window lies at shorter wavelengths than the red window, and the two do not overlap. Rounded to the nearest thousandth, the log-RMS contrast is -0.046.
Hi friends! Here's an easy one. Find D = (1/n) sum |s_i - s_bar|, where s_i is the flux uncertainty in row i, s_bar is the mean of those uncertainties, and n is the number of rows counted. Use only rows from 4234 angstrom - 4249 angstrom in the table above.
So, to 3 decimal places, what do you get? 0.047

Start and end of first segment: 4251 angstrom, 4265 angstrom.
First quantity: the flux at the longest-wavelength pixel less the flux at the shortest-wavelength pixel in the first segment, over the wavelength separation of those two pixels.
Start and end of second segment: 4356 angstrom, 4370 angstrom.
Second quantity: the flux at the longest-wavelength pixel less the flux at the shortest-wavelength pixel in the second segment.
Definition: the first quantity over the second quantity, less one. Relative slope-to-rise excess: -0.99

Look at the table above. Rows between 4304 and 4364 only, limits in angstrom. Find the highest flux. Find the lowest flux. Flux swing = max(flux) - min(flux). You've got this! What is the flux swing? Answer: 24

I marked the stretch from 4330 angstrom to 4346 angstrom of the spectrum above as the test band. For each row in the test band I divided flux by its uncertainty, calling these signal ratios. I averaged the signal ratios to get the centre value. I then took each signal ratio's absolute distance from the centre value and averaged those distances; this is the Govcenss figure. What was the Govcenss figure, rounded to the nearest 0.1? 1.7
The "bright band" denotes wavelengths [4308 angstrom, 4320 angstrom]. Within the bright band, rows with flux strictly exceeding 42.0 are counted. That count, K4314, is 2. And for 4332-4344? 2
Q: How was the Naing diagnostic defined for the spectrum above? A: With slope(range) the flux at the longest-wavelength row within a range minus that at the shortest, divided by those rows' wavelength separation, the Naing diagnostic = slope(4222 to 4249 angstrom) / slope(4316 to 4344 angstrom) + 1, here 2.4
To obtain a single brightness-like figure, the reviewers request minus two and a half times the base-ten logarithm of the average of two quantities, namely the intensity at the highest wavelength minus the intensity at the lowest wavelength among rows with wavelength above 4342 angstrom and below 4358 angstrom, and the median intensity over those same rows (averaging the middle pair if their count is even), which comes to -3.4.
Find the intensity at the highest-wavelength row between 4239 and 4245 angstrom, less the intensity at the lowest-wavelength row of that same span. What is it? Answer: 4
